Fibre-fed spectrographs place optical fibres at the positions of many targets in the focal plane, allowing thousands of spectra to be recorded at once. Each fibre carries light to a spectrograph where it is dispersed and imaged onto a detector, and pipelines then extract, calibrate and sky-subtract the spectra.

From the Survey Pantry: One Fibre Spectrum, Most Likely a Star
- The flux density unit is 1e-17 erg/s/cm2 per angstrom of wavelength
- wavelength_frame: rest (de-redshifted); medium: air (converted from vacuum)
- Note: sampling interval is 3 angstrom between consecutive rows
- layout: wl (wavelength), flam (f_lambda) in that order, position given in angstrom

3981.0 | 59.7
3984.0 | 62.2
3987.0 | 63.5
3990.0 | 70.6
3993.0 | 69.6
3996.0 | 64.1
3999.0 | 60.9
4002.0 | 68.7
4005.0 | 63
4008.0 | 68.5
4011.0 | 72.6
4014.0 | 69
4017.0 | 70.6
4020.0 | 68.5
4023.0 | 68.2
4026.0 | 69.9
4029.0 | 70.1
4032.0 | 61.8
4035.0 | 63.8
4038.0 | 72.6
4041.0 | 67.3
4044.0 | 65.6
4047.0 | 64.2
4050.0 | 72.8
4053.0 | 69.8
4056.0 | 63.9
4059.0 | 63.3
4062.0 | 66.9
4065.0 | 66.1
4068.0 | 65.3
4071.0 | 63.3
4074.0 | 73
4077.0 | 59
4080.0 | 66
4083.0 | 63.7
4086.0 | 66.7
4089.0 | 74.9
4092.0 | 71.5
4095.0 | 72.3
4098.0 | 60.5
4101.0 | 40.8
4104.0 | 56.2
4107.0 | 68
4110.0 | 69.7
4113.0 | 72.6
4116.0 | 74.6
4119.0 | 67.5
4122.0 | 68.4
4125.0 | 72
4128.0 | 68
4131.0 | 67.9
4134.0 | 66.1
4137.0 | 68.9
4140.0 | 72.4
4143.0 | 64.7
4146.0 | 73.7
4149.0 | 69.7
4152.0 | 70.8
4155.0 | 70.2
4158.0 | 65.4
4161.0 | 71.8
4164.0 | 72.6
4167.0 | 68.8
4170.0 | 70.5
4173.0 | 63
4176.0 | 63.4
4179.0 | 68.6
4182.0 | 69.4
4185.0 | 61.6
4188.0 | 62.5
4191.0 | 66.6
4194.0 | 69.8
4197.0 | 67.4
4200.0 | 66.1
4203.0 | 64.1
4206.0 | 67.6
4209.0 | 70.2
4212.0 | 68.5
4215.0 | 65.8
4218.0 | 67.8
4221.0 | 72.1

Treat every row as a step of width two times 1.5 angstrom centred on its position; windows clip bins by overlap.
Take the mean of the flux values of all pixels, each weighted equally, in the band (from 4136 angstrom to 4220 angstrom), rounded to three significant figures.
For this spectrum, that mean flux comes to 67.9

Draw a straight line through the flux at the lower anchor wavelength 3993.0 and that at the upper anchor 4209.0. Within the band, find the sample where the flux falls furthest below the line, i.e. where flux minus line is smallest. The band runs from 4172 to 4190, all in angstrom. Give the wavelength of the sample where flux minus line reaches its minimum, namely 4185.0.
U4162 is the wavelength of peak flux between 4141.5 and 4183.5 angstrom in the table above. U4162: 4146.0 angstrom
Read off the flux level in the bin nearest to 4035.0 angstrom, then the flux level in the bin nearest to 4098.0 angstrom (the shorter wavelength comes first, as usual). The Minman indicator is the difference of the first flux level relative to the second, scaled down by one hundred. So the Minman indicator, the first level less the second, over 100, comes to 0.03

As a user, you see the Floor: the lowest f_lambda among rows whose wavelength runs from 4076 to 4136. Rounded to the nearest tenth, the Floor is 40.8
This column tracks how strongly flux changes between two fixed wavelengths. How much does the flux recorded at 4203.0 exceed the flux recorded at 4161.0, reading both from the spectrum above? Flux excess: -8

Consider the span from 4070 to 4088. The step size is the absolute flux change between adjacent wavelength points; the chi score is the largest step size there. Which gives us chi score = 14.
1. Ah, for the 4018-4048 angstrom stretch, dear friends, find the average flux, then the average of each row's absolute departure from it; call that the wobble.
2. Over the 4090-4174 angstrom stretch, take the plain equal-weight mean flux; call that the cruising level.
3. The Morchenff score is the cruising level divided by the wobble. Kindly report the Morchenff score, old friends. 25.3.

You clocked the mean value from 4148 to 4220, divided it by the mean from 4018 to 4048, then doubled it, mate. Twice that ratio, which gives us 2.01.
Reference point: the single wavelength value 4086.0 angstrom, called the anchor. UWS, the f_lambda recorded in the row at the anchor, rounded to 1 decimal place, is 66.7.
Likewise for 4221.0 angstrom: 72.1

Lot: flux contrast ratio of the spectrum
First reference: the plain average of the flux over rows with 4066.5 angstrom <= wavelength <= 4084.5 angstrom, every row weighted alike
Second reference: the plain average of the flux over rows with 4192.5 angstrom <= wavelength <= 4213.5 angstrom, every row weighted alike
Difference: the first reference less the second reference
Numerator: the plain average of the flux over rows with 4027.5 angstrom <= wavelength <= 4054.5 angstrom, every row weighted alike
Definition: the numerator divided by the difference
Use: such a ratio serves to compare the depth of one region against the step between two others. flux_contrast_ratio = -26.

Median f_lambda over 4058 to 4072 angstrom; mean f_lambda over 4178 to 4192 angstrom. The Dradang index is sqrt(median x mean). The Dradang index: 65.5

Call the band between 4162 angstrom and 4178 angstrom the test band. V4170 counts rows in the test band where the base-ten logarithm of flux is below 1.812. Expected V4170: 2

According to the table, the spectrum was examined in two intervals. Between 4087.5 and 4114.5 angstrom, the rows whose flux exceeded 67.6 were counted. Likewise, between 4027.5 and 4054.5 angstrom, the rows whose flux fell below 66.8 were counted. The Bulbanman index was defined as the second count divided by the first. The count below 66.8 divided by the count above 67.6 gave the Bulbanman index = 0.7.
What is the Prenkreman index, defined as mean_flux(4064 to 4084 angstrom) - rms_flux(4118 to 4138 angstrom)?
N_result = -3.2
